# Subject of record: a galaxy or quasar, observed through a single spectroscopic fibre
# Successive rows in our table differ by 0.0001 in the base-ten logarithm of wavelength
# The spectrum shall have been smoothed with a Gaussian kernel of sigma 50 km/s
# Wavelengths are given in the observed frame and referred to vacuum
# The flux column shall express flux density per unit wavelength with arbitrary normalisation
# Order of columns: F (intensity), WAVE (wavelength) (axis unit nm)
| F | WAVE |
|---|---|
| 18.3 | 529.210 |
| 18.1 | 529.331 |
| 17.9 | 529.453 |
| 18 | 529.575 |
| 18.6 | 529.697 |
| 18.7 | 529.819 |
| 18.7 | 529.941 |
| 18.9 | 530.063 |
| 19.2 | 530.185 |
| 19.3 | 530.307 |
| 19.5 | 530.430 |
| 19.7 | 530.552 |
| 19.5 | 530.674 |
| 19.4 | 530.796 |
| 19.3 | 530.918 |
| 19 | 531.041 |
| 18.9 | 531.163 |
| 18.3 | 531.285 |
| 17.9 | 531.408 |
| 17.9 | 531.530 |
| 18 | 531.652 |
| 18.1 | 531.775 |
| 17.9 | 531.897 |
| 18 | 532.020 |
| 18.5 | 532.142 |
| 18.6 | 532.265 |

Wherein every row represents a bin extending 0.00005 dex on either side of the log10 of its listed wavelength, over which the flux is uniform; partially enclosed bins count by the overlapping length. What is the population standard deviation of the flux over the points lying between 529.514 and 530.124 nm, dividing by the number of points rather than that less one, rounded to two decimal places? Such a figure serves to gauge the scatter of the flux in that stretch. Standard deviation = 0.31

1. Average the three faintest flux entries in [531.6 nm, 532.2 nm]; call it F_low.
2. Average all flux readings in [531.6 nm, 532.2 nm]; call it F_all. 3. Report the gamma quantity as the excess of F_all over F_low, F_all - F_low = 0.13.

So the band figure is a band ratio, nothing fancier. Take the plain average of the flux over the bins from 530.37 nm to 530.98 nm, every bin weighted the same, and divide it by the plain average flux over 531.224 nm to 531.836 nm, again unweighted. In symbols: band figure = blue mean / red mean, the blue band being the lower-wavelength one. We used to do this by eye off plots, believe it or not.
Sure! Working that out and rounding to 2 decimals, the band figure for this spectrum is 1.08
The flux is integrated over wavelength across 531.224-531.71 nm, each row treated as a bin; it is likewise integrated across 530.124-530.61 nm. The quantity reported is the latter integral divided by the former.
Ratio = 1.08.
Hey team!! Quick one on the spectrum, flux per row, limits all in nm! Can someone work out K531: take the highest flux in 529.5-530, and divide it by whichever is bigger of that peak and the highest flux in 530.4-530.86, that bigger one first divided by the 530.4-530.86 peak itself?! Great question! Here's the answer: 18.7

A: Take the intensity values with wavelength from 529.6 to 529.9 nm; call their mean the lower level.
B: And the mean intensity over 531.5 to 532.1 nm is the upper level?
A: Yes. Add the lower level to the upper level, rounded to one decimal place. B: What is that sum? 36.6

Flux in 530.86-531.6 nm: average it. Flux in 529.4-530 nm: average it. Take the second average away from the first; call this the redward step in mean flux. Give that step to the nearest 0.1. 0.2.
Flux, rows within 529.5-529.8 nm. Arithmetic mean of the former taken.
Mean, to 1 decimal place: 18.3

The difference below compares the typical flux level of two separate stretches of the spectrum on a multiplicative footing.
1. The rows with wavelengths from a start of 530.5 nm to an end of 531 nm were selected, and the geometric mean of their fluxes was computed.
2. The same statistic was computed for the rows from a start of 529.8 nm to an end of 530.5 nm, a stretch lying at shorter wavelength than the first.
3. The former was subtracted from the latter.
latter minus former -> -0.4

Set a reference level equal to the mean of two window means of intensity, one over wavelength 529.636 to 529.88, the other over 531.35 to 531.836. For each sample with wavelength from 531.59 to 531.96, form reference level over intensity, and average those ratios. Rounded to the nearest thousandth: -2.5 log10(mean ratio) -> -0.019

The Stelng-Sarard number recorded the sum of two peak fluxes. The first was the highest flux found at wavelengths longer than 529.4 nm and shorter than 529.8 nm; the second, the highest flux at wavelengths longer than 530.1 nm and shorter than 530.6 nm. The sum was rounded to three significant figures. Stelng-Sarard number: 38.3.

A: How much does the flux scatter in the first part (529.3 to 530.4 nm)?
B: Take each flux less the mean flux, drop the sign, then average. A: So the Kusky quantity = 0.40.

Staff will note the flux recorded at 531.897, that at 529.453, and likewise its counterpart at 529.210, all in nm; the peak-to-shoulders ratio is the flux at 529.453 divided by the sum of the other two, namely 0.49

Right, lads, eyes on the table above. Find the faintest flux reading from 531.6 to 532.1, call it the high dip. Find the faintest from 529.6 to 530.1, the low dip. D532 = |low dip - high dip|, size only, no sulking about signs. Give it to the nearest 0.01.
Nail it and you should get 0.70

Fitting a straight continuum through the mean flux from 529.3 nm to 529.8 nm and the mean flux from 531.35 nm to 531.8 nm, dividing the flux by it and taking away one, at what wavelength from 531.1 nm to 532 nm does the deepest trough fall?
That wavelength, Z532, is 531.408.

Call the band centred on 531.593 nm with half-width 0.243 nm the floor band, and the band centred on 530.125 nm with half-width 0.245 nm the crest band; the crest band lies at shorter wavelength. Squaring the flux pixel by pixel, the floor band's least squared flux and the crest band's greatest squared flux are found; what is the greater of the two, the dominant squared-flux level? 372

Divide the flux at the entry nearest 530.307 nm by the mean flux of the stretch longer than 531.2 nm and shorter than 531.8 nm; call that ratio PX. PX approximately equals 1.07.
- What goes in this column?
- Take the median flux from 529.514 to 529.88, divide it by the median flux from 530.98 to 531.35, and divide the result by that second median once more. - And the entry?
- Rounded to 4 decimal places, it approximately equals 0.0521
